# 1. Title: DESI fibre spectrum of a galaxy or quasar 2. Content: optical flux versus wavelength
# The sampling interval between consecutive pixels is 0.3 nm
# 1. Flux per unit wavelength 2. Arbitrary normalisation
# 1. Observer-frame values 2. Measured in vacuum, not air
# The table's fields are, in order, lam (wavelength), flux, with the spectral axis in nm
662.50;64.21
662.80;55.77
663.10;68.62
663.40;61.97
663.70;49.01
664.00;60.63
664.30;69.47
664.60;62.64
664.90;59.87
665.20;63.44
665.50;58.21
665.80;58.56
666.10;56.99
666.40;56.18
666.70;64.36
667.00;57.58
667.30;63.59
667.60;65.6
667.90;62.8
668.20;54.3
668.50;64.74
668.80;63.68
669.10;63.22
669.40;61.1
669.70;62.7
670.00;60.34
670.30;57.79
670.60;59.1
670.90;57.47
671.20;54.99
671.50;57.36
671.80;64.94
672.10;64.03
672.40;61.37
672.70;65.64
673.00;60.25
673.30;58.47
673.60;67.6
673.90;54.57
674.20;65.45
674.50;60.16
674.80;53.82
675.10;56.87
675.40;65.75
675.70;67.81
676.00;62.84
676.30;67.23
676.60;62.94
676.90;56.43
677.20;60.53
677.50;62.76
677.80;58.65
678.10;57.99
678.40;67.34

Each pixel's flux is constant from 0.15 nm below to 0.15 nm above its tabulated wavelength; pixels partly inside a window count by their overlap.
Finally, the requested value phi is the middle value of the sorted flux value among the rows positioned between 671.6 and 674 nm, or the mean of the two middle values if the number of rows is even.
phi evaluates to 62.7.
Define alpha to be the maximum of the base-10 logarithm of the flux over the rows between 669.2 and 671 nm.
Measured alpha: 1.80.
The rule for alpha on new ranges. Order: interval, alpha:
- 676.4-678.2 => 1.80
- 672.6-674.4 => 1.83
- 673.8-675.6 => 1.82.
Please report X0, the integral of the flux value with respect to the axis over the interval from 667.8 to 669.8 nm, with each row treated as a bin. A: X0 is 123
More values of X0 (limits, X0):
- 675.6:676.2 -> 39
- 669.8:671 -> 71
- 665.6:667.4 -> 107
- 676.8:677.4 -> 35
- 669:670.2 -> 74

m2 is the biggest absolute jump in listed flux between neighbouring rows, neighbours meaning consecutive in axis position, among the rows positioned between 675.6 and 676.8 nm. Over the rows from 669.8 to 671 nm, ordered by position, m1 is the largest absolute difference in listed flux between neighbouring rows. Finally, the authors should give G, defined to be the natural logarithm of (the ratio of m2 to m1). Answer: 0.7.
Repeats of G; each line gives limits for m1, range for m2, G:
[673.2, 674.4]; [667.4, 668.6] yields -0.2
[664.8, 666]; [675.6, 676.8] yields -0.1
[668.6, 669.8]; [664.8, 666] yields 0.9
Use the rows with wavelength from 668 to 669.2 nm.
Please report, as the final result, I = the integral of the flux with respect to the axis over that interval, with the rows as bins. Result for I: 73.8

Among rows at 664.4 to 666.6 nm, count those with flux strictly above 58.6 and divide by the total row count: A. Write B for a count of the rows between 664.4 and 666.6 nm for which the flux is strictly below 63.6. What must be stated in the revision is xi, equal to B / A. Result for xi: 16.3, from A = 0.4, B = 7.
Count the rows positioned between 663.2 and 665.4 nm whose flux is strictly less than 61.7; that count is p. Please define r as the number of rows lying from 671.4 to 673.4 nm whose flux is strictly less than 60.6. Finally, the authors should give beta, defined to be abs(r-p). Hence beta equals 0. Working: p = 3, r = 3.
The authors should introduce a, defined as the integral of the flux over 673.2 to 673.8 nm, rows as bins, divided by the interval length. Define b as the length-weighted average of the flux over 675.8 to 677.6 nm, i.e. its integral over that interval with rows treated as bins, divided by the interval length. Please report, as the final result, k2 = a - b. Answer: 0.4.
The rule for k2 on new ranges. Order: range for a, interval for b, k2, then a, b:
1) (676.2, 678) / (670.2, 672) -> 2.4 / 61.2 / 58.8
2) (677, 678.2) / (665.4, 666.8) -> 1.2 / 59.9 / 58.7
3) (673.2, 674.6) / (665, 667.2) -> 1.9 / 61.4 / 59.4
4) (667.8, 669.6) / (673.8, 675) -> 3.0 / 61.6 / 58.6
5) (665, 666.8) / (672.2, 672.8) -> -3.9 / 59.5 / 63.4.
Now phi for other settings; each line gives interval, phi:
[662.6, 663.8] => 58.9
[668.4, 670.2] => 63.0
